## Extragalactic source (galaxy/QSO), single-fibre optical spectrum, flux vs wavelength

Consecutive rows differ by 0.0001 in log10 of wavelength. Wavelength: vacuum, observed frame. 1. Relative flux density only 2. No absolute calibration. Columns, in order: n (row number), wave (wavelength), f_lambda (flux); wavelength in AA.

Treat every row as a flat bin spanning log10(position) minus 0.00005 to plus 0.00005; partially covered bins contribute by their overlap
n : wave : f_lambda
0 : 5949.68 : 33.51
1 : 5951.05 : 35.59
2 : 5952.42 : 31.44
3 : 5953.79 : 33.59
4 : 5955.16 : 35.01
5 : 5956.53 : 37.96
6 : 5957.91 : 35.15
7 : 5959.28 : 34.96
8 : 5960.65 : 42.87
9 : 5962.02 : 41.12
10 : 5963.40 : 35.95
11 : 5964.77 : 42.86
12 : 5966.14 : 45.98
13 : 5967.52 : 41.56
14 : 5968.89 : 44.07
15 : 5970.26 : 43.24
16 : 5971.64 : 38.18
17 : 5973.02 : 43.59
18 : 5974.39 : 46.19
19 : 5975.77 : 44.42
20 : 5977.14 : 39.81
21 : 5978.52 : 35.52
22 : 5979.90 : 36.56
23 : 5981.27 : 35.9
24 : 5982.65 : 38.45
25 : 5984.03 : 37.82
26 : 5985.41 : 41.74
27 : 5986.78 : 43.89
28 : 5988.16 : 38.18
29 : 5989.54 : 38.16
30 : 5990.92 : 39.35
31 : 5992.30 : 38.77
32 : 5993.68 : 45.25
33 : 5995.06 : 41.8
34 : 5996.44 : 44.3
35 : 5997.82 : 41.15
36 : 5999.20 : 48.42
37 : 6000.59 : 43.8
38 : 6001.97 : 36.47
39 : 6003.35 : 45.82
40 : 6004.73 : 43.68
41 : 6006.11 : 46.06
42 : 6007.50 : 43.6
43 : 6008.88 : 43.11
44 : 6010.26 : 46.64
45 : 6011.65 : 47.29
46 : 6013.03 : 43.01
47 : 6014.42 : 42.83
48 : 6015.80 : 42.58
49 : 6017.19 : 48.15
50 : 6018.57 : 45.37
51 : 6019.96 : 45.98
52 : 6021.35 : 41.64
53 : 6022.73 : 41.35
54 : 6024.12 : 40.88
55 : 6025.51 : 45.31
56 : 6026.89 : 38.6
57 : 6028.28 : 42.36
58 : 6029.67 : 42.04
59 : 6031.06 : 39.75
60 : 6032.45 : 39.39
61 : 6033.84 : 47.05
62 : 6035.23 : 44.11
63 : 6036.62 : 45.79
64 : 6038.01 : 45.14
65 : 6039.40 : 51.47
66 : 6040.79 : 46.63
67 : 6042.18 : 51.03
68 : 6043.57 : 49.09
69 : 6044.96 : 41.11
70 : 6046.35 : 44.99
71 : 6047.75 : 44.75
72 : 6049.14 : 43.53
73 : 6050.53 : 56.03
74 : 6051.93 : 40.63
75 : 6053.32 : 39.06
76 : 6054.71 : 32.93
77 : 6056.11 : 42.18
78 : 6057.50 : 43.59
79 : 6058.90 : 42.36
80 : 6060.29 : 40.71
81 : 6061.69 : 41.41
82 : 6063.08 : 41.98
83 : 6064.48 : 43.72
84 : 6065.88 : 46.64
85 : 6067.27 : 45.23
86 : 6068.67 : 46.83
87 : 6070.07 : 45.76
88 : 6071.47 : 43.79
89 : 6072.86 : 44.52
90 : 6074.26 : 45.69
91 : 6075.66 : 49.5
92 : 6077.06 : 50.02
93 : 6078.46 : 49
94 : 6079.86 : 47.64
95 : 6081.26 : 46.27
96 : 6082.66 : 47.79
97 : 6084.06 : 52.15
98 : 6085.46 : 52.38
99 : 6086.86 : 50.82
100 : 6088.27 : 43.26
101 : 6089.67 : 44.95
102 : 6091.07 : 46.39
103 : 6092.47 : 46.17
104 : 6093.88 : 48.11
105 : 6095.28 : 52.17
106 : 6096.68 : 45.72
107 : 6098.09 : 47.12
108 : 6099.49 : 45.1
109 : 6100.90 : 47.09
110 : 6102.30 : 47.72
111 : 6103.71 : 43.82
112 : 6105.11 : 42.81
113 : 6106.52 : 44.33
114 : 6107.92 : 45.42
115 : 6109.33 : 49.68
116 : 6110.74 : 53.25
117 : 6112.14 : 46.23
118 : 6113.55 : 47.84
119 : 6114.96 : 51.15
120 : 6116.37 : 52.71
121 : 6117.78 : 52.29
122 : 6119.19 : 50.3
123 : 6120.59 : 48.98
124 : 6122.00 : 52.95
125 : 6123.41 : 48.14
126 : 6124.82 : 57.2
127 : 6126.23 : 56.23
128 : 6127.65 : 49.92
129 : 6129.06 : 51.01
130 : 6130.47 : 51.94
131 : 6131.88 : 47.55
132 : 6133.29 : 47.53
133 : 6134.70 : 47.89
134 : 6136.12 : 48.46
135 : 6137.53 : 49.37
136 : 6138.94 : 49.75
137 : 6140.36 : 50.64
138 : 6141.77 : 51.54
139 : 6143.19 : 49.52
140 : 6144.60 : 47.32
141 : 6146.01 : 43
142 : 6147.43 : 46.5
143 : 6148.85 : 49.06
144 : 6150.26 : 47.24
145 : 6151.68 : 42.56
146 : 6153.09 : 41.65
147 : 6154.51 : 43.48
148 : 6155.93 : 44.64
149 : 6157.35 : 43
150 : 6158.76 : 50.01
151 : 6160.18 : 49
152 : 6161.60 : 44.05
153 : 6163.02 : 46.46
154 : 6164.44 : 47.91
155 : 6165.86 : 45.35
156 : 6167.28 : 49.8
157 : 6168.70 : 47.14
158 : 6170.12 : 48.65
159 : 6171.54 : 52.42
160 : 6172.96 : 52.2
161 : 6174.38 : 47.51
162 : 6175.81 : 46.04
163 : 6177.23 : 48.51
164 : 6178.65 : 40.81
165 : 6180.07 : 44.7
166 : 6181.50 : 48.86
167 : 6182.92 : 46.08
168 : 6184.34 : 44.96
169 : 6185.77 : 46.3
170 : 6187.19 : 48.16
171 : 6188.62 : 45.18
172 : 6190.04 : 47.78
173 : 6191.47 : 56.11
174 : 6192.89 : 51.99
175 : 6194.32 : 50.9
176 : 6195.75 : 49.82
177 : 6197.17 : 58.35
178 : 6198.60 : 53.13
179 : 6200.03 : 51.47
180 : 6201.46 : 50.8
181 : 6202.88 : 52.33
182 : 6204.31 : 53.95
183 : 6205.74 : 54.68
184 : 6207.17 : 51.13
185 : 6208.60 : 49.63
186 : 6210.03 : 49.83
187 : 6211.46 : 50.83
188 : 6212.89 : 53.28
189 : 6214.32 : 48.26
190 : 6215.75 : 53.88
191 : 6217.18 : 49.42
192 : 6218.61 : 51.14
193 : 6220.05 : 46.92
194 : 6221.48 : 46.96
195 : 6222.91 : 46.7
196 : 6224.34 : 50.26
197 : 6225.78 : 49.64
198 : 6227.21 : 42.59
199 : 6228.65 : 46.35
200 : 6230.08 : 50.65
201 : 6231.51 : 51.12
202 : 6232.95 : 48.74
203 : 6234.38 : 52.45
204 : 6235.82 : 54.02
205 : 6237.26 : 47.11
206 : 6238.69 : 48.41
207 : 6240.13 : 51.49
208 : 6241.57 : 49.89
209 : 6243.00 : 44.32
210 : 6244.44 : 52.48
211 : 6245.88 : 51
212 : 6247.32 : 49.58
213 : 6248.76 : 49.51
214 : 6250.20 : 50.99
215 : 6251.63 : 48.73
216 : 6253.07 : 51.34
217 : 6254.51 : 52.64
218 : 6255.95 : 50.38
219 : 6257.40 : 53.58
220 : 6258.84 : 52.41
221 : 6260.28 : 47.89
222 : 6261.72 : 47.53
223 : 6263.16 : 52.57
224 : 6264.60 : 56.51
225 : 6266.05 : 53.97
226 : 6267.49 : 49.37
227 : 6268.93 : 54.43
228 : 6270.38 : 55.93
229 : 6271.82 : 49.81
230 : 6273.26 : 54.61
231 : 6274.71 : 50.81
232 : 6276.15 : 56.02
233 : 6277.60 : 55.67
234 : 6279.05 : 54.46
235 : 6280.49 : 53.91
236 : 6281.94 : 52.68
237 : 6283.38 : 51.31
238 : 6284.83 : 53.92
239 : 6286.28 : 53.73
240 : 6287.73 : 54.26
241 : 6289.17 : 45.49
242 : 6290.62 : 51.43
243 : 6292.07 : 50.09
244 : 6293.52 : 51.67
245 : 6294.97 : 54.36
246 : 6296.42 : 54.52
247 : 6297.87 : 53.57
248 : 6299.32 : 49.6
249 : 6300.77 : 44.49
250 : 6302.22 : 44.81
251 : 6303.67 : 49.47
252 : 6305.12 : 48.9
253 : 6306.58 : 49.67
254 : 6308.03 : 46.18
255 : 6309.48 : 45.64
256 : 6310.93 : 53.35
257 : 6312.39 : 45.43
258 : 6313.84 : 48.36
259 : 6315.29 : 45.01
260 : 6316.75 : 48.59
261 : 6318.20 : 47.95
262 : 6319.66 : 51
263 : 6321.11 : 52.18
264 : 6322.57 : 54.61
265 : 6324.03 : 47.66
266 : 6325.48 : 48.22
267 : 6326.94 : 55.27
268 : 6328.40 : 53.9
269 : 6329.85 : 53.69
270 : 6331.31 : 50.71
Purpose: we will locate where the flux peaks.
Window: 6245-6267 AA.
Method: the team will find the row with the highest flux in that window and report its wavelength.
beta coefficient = 6264.60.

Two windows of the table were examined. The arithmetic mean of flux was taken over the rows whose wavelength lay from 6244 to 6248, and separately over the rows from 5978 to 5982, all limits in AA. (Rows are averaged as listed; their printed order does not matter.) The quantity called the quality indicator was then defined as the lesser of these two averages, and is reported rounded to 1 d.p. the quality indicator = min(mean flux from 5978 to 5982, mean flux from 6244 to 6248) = 36.0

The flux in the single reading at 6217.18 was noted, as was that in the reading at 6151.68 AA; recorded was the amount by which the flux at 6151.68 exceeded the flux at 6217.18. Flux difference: -7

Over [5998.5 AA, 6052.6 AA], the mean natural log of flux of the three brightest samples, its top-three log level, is 3.97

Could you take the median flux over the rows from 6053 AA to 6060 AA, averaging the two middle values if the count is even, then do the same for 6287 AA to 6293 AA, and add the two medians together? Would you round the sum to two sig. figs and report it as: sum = 93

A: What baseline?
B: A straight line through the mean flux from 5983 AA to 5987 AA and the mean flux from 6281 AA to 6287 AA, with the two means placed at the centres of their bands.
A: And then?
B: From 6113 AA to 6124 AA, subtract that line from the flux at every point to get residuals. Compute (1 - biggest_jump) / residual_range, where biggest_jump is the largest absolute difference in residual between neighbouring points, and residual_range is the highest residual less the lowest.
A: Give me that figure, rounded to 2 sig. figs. -0.79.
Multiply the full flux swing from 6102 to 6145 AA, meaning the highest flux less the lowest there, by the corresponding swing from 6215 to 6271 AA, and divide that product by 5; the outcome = 40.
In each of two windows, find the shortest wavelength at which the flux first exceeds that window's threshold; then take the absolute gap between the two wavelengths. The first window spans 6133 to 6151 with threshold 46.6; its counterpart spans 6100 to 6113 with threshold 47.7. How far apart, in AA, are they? 31.0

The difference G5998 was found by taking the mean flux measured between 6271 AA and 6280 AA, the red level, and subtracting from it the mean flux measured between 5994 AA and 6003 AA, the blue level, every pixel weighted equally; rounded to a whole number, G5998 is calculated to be 11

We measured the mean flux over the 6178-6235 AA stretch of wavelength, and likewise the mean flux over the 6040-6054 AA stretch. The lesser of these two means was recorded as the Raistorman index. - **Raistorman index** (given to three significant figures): 45.7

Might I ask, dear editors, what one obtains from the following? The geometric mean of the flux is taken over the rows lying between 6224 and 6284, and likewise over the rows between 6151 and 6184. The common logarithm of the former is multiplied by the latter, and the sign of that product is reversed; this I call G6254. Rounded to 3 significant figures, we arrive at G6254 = -79.3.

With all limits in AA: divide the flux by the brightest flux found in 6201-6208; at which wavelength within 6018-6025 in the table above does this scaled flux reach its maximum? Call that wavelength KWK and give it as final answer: 6019.96 AA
